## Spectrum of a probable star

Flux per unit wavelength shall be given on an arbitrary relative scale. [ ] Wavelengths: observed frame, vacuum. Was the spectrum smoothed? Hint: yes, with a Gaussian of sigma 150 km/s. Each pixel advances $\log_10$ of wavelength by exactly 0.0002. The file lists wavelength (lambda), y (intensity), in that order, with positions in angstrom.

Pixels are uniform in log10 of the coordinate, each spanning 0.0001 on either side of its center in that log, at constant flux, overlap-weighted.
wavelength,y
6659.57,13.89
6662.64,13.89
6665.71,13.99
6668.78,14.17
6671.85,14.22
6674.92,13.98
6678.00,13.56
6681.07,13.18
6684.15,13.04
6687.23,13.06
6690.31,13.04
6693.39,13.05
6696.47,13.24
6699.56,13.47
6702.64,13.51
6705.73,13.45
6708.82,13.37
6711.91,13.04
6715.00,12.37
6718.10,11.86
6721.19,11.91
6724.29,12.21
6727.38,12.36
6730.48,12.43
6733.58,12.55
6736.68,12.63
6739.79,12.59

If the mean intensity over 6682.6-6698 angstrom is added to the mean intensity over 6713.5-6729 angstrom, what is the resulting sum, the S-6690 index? 25.2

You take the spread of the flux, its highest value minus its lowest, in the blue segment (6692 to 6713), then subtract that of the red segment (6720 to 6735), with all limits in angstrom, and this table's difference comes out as -0.2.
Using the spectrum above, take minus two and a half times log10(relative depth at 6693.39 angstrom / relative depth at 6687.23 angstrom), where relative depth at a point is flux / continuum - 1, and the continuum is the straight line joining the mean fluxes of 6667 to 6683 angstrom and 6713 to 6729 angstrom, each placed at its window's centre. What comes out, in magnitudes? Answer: 1.2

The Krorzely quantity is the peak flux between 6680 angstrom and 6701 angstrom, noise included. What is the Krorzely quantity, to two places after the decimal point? 13.47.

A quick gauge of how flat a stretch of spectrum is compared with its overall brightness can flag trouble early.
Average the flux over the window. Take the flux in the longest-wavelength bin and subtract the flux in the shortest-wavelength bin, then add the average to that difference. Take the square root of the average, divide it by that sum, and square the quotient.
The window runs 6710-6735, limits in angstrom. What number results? 0.088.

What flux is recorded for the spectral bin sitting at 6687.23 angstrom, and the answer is 13.06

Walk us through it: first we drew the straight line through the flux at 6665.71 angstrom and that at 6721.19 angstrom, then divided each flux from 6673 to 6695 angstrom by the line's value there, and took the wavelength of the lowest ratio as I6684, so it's 6684.15 angstrom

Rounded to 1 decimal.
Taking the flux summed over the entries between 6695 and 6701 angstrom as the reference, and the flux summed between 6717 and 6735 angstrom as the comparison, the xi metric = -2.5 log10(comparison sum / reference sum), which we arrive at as -1.1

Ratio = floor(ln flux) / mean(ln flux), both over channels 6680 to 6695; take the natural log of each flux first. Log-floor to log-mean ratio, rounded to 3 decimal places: 0.999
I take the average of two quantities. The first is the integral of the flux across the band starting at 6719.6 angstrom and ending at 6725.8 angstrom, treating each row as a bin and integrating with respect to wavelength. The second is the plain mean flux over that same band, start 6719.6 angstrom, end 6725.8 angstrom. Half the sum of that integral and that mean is 43.4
